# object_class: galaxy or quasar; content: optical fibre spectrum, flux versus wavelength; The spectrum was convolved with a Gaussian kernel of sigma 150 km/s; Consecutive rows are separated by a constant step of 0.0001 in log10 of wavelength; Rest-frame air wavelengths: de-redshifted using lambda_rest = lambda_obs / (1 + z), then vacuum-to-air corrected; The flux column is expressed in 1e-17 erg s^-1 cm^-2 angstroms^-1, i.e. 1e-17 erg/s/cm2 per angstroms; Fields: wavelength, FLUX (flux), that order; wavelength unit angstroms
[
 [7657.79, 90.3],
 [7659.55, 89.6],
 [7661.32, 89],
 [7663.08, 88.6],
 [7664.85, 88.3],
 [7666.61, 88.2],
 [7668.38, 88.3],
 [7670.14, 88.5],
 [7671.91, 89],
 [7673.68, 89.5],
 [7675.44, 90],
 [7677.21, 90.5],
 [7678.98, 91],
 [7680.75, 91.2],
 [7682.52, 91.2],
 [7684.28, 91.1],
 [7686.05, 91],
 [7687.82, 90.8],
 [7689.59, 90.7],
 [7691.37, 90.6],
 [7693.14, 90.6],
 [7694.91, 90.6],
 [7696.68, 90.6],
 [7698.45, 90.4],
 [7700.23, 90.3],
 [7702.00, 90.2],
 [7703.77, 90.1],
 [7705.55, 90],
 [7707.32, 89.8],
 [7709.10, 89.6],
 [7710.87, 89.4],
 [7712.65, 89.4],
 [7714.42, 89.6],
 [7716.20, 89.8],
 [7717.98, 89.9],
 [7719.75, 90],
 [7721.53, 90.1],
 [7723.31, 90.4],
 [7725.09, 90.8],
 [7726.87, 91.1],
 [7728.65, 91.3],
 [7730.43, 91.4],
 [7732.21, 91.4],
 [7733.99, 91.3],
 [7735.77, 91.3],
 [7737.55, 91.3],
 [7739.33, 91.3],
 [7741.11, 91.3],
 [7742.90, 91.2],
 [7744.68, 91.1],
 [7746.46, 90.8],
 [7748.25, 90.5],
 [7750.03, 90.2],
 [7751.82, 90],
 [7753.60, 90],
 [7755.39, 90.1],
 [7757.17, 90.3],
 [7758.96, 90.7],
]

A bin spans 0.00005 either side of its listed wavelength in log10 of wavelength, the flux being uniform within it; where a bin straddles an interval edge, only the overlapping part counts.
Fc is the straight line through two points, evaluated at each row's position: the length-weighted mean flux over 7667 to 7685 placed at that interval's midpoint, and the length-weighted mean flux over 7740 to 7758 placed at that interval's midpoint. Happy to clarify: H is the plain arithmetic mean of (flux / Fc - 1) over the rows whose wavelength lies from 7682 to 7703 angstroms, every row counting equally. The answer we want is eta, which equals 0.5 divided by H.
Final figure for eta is 81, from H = 0.006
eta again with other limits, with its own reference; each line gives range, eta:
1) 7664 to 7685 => -185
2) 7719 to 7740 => 80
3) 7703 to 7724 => -102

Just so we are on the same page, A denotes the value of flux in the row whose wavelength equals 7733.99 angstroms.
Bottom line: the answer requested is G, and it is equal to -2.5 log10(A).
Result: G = -4.901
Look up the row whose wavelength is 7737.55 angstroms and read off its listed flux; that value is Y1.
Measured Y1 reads 91.3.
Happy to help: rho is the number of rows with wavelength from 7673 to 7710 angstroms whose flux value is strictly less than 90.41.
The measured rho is 9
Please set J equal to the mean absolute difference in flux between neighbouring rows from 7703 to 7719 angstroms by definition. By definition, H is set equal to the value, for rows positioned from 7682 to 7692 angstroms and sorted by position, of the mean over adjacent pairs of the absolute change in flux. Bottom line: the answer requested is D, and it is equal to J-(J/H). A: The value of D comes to -1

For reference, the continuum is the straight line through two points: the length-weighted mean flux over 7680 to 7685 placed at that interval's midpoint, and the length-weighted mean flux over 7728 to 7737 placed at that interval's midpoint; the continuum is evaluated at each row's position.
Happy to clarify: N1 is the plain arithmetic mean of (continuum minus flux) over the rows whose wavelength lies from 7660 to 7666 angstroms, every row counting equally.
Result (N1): 2.7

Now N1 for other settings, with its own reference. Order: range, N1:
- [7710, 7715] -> 1.9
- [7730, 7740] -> 0.0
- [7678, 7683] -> 0.2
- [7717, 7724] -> 1.3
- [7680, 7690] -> 0.3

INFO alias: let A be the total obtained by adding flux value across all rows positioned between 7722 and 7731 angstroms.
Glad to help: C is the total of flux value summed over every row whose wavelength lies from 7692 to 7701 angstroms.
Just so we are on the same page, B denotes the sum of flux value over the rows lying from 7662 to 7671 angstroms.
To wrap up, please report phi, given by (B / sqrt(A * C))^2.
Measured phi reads 0.95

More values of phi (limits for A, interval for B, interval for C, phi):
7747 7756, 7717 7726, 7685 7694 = 1.00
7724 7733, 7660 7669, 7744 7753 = 0.95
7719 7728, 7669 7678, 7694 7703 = 0.98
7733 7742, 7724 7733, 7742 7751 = 1.00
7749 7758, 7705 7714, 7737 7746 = 0.98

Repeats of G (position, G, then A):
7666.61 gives -4.864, 88.2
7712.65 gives -4.878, 89.4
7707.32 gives -4.883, 89.8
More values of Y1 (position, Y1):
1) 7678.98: 91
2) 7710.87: 89.4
